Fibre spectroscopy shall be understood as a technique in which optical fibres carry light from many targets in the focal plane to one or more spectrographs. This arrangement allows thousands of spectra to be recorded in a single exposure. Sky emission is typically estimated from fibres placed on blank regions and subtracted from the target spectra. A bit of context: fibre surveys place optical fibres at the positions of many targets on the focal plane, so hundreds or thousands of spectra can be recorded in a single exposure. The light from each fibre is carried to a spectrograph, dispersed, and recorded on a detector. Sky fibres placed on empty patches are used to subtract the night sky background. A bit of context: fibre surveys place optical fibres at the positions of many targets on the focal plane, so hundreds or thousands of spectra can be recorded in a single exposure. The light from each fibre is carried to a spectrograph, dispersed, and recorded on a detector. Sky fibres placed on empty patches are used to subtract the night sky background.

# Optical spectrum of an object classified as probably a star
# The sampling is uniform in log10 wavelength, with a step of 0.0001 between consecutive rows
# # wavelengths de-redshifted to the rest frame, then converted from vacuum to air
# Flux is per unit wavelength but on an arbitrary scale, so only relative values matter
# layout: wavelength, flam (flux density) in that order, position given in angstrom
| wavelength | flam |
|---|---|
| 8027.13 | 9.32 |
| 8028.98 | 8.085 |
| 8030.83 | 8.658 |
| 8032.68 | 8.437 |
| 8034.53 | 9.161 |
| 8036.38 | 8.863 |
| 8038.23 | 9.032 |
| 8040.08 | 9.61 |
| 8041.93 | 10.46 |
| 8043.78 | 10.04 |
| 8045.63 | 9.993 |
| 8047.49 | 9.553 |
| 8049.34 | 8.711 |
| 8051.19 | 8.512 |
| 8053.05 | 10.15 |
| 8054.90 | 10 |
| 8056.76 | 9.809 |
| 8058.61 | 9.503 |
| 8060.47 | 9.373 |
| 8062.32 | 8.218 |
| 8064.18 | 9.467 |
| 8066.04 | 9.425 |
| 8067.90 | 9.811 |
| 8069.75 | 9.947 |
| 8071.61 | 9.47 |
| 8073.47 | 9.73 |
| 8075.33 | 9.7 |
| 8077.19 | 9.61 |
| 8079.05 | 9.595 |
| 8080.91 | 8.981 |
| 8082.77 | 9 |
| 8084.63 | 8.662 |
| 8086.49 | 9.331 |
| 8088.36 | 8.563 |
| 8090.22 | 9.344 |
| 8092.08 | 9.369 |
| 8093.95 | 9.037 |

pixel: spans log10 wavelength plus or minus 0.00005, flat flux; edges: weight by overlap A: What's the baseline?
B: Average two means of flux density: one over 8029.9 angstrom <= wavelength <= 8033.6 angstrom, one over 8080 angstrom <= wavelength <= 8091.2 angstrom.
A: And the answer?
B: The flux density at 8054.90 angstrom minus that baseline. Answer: 1.24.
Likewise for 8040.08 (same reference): 0.85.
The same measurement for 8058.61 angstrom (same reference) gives 0.74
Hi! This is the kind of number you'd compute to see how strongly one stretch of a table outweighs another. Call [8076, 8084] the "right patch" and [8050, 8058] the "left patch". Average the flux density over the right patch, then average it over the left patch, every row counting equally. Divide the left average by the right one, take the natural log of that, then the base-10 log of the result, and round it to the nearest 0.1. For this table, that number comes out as -1.5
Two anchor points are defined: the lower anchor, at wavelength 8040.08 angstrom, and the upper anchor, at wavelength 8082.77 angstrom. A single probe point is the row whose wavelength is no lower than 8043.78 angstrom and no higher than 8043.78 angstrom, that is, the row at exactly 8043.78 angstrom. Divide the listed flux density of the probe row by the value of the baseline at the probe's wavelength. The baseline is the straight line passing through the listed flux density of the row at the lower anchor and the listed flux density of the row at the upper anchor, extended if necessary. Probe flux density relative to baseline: 1.05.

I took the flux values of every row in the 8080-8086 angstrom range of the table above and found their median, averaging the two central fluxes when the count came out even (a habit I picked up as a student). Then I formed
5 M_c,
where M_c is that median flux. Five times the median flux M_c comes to 44.9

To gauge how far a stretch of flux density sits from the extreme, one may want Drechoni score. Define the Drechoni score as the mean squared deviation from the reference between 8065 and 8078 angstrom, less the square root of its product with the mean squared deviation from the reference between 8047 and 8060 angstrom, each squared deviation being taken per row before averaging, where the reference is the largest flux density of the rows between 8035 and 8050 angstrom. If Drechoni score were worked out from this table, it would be -0.28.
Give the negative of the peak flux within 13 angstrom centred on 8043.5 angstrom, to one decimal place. -10.5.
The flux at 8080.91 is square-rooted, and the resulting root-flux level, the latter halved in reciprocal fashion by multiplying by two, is 6.0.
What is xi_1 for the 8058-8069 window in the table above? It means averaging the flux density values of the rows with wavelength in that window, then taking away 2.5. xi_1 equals 6.8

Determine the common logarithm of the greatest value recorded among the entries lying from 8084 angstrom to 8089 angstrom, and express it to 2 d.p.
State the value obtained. 0.97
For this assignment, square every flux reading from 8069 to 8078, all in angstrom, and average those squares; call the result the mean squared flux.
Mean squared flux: 94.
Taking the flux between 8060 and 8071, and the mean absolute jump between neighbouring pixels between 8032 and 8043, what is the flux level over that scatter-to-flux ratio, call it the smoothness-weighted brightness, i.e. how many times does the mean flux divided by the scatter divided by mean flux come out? 168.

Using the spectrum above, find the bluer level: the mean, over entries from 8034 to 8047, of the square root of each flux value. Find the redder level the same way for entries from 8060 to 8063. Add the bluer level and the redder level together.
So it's 6.06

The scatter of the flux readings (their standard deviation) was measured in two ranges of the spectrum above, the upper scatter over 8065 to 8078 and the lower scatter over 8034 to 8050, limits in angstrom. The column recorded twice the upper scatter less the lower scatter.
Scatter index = -0.2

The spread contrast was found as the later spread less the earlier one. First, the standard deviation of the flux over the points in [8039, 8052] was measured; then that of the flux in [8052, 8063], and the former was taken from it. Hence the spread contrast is -0.02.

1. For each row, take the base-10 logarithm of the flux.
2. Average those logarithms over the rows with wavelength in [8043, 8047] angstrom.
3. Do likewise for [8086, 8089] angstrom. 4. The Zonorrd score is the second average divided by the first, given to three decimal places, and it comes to 0.951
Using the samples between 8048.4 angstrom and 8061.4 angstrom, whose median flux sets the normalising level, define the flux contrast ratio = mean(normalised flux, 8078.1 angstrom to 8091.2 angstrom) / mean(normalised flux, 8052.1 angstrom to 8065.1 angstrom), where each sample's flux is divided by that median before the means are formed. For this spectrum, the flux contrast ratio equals 0.95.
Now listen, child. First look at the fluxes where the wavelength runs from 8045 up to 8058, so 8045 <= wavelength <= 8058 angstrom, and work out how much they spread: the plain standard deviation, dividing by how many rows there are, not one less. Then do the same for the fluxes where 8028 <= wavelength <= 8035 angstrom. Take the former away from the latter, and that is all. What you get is -0.22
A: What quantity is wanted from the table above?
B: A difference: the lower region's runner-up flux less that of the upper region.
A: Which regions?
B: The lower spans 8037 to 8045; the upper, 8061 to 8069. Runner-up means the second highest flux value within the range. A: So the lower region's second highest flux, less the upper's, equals 0.57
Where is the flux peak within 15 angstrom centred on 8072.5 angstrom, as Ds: 8069.75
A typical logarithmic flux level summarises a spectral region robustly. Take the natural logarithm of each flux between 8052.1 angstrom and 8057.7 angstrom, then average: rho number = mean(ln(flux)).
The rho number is 2.30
